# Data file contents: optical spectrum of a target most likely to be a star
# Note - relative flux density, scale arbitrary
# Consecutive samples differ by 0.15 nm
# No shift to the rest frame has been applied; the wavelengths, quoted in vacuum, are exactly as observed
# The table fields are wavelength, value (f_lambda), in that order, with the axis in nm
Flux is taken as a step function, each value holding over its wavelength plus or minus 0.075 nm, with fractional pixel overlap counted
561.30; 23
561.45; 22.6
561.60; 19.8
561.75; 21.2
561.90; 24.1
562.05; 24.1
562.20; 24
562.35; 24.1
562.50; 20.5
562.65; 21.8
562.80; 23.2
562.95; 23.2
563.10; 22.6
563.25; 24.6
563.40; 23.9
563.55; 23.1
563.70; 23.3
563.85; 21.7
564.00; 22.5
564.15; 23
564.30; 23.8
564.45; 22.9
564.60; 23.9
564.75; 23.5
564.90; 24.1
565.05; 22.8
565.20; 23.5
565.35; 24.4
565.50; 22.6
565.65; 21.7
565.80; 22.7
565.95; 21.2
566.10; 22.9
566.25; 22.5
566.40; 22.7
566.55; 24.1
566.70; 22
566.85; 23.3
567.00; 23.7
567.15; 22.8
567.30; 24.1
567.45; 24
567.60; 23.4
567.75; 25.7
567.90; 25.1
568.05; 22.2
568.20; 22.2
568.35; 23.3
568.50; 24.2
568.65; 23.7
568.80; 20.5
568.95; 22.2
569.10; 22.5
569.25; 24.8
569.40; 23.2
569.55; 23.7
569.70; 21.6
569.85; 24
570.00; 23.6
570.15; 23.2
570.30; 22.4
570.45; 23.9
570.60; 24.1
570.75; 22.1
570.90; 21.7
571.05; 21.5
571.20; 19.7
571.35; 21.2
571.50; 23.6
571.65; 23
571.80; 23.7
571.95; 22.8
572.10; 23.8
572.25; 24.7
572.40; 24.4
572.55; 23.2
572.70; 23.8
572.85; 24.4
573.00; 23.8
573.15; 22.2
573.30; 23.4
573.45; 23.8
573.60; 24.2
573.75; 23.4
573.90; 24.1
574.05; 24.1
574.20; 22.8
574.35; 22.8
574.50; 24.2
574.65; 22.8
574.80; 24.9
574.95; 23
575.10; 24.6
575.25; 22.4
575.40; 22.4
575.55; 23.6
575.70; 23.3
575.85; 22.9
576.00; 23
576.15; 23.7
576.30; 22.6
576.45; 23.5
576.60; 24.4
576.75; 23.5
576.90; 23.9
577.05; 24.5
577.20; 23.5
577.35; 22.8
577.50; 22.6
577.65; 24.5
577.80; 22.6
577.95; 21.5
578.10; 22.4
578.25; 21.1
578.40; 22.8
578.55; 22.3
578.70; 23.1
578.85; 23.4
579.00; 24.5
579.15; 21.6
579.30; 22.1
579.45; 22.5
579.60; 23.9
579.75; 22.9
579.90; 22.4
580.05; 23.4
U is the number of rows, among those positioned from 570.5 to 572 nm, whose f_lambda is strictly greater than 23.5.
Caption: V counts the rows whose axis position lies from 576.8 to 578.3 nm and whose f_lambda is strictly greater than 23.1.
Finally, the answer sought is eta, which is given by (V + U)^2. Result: 49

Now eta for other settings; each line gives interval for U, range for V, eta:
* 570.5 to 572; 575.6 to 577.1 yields 100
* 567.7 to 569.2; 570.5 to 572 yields 49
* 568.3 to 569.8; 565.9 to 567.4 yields 64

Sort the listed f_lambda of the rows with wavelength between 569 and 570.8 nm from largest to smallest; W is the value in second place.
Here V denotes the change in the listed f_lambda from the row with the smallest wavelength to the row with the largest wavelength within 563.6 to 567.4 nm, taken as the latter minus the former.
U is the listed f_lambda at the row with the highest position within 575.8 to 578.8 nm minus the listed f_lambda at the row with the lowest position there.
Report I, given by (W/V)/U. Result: 151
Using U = 0.2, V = 0.8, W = 24.1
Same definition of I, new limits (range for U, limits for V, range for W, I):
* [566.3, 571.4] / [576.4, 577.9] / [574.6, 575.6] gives 18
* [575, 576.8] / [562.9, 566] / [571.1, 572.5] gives 11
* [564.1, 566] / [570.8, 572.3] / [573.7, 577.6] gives -5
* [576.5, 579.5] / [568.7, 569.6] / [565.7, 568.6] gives -4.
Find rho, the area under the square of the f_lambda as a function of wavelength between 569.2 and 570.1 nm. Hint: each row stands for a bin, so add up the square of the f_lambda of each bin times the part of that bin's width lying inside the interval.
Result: 495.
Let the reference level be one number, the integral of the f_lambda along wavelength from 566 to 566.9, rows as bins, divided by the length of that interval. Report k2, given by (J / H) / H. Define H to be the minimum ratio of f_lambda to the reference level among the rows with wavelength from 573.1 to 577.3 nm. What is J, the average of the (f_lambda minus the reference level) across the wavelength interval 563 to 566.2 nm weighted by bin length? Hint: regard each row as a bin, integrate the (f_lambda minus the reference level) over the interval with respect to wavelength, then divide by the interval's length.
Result 0.23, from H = 0.97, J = 0.2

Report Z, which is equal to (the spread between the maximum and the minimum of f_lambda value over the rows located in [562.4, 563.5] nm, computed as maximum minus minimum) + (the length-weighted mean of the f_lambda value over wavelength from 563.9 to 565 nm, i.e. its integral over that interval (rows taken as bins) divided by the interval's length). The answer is 27.4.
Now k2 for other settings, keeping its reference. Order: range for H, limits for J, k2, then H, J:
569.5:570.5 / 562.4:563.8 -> 0.06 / 0.94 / 0.1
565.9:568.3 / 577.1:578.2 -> -0.02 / 0.93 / 0.0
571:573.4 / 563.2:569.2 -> 0.40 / 0.86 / 0.3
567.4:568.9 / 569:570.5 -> 0.50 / 0.90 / 0.4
